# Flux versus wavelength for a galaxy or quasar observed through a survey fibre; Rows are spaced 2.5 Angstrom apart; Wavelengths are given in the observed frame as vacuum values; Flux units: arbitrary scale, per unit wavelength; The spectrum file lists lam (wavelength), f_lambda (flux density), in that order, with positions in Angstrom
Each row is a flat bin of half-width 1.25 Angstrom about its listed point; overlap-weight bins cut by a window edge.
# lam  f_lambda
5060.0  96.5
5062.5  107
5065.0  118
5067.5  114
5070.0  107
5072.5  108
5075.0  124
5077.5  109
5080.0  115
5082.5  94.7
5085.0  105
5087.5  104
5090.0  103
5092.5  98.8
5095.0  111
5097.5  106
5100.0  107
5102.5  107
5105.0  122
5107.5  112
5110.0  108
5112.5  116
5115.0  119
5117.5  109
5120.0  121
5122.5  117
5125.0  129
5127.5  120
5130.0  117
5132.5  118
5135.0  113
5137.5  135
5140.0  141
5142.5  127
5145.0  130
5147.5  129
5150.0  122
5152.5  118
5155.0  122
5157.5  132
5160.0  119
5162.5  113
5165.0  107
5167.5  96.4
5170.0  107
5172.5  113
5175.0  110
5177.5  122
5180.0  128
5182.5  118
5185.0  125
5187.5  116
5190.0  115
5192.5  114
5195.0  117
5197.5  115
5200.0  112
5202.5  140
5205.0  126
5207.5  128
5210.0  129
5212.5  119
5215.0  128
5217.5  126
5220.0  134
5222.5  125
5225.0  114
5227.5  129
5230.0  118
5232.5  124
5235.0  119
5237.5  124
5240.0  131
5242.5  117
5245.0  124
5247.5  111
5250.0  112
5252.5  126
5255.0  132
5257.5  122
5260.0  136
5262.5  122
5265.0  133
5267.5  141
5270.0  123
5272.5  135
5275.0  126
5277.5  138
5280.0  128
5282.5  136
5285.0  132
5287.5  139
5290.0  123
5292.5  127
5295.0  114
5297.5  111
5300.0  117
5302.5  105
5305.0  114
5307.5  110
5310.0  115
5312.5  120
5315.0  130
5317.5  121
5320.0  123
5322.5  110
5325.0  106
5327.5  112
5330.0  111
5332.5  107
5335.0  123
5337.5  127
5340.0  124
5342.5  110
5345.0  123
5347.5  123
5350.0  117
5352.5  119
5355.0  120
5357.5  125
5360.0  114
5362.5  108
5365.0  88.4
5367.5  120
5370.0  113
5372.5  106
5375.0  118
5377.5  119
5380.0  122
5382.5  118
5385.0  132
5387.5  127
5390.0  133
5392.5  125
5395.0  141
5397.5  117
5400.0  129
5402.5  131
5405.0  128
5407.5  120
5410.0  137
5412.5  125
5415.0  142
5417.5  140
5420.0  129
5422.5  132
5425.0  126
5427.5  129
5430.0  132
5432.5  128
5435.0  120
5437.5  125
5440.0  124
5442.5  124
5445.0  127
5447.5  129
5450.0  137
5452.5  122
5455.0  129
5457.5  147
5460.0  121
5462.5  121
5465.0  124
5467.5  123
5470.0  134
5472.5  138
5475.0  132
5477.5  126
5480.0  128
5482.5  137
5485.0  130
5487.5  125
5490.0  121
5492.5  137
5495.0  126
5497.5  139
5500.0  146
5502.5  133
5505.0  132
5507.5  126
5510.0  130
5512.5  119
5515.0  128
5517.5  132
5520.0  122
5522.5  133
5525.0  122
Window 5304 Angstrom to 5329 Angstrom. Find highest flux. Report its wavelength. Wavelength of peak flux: 5315.0 Angstrom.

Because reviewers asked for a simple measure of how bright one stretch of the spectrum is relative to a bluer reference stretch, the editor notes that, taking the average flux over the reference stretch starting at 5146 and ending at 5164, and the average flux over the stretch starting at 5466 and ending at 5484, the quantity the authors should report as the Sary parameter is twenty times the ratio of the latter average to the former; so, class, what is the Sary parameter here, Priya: 21.5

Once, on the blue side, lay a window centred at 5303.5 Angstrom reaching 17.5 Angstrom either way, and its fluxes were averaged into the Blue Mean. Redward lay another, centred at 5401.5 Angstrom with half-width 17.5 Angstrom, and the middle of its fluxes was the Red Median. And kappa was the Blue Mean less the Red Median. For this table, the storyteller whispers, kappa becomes -11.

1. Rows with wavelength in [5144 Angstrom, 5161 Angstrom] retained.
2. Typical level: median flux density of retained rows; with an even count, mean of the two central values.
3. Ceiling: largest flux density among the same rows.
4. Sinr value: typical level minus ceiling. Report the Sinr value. -10.0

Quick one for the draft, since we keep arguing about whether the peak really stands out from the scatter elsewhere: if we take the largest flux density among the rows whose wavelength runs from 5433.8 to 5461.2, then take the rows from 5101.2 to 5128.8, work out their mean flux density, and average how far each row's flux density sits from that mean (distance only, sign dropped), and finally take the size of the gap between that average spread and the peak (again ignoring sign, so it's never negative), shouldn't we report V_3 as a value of 142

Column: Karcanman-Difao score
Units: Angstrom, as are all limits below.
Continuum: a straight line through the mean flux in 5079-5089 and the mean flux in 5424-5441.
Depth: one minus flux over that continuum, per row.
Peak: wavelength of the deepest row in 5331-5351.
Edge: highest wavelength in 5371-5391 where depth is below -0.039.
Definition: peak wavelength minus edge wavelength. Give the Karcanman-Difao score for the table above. -57.5 Angstrom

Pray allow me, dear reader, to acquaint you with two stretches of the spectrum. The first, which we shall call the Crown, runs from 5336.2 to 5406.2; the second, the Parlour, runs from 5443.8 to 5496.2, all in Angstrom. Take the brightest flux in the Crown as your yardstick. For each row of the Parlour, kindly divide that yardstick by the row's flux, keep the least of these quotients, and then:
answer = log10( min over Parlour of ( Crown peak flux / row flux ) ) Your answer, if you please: -0.018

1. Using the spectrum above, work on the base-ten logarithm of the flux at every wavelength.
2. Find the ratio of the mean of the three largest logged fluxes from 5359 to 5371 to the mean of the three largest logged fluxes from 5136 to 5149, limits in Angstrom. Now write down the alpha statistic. 0.968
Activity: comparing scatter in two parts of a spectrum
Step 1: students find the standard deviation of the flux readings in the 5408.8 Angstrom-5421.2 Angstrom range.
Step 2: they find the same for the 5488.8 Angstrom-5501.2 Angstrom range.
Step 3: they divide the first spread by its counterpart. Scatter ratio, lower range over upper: 0.7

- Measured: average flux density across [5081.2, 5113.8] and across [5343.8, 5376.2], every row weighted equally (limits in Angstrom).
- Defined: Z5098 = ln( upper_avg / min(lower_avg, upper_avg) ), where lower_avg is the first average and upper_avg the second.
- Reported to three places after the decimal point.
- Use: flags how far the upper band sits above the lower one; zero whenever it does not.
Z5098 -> 0.069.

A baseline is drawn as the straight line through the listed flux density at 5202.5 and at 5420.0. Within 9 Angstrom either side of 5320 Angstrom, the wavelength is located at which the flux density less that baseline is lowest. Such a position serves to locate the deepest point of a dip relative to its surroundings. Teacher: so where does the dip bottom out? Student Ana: 5325.0 Angstrom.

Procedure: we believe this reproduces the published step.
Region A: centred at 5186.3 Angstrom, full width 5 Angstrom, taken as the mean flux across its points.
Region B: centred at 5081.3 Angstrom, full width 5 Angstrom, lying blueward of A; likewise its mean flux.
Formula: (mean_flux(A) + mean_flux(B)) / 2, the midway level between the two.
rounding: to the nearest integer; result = 113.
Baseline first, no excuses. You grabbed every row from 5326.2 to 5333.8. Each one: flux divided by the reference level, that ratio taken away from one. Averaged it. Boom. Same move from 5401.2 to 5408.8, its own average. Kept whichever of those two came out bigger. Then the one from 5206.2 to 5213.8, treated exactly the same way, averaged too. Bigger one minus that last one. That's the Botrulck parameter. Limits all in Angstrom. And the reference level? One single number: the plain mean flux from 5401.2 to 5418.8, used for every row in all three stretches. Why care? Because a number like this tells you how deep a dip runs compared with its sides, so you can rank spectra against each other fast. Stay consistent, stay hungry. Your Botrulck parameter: 0.12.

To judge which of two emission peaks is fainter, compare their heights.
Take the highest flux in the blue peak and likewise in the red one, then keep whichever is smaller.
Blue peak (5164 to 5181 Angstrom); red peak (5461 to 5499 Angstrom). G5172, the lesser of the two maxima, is 128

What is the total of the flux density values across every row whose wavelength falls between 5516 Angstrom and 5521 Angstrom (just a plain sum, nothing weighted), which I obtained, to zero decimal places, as 254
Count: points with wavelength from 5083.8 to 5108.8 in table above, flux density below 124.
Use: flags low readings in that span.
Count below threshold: 10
